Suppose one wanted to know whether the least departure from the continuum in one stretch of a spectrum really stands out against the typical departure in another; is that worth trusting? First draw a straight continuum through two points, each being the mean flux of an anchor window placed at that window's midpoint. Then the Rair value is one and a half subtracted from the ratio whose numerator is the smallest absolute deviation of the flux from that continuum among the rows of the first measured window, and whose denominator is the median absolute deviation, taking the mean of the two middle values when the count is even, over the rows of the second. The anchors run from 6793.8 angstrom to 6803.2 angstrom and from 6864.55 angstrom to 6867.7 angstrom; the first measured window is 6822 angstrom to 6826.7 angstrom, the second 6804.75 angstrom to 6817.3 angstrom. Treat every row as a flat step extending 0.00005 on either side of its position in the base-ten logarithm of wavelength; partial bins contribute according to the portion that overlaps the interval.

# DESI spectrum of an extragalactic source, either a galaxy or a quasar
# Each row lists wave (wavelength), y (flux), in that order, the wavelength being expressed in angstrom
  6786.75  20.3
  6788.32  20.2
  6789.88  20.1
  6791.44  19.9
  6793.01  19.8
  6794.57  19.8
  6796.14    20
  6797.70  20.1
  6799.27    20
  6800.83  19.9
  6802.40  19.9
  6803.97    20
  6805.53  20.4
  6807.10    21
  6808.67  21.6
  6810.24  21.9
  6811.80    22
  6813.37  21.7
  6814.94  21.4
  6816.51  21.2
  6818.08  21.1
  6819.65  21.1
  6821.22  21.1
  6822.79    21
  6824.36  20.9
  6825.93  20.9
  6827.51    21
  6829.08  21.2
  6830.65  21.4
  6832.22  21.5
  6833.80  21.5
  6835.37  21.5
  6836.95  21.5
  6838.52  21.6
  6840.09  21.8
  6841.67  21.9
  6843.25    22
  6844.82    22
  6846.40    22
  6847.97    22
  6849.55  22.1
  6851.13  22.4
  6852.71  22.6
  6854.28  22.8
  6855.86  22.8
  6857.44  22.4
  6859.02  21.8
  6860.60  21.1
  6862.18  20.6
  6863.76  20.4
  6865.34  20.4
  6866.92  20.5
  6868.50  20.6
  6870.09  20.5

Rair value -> -1.0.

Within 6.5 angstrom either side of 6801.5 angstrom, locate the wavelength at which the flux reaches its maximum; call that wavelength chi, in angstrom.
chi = 6807.10 angstrom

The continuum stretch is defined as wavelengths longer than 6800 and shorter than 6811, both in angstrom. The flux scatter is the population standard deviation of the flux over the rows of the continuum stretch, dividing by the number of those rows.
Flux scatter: 0.77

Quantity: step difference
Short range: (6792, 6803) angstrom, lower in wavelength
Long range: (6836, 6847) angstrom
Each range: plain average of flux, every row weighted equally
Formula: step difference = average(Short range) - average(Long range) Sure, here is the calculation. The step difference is -1.9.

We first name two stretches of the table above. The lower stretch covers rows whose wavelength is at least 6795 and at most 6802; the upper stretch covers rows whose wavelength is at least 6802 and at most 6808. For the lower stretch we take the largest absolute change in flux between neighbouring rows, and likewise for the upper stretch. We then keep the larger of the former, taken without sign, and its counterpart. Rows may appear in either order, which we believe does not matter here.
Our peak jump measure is 0.60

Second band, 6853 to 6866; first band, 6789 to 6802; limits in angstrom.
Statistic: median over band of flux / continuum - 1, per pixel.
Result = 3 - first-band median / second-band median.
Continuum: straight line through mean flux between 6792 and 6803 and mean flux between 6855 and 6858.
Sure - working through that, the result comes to 3.1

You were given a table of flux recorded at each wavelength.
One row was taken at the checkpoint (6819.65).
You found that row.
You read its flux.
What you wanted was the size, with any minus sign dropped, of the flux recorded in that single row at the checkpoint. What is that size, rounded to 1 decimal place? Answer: 21.1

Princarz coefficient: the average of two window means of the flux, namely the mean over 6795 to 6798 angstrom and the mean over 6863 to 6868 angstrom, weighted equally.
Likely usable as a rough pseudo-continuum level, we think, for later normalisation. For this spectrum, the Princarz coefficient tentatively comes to 20.2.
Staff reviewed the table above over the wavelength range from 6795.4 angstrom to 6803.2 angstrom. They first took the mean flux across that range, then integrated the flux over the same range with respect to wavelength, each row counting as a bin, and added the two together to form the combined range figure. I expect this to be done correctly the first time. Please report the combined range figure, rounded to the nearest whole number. 176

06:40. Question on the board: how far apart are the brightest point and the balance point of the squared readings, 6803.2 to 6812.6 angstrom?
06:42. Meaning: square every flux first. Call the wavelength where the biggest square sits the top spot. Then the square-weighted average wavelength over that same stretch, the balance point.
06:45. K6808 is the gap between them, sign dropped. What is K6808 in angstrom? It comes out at 3.7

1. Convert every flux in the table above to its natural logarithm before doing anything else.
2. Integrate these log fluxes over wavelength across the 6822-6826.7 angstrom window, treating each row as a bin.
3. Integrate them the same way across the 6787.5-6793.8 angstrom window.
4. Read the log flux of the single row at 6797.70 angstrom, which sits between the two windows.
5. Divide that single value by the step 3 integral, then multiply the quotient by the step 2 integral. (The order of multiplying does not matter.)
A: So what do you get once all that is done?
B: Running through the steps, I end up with 2.3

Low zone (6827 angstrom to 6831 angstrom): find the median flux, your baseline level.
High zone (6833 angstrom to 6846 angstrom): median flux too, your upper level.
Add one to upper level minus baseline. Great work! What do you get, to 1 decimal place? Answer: 1.5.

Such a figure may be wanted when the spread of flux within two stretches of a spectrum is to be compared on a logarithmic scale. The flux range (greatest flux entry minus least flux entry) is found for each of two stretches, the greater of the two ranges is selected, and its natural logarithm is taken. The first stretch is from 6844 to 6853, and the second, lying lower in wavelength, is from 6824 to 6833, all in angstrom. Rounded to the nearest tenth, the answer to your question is -0.5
